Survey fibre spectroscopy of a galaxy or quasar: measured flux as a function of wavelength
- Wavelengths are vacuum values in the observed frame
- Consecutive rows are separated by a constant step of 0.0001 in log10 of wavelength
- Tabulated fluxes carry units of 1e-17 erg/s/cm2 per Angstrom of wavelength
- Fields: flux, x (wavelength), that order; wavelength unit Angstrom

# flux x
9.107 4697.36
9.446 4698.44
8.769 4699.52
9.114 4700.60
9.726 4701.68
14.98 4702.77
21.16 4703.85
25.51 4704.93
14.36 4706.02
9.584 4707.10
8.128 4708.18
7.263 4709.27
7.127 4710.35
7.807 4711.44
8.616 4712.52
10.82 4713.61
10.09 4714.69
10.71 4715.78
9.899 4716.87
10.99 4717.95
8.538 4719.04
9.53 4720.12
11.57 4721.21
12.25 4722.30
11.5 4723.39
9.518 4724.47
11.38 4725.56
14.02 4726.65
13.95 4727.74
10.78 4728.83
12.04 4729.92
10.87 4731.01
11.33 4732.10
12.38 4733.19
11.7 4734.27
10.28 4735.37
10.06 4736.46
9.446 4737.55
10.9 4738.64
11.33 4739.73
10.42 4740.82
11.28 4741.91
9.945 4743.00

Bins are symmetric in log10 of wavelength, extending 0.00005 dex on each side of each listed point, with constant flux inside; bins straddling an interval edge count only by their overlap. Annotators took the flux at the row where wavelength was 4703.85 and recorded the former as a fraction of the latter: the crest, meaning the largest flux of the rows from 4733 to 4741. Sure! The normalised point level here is 1.7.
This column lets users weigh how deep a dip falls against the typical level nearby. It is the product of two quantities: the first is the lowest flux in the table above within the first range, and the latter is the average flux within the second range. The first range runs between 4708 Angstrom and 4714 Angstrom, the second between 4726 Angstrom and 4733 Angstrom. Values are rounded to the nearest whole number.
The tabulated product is 87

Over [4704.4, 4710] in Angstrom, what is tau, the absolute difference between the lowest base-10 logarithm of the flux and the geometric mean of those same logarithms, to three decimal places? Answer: 0.185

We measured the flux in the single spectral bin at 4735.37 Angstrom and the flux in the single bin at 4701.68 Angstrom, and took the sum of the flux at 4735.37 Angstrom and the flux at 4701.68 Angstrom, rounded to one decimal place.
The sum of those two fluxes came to 20.0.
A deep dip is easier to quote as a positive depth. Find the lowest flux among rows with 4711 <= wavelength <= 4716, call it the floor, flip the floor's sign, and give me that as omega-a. -7.8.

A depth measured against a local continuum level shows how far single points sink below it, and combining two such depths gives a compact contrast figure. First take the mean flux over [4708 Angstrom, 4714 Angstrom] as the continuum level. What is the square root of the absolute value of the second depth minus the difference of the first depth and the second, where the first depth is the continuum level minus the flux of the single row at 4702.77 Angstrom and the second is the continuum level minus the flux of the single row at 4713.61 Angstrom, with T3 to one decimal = 1.3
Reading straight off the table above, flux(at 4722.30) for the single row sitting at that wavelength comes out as 12.25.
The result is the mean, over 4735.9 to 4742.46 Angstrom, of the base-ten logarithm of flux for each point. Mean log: 1.02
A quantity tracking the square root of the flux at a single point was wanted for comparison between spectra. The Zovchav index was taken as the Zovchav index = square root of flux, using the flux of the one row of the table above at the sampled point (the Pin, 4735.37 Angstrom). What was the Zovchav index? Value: 3.2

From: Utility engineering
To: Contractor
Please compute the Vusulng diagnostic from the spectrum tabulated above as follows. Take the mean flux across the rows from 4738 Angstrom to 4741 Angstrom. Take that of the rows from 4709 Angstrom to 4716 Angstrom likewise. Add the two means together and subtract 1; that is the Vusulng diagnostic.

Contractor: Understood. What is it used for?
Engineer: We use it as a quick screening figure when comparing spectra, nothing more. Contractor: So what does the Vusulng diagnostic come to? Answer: 18.8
